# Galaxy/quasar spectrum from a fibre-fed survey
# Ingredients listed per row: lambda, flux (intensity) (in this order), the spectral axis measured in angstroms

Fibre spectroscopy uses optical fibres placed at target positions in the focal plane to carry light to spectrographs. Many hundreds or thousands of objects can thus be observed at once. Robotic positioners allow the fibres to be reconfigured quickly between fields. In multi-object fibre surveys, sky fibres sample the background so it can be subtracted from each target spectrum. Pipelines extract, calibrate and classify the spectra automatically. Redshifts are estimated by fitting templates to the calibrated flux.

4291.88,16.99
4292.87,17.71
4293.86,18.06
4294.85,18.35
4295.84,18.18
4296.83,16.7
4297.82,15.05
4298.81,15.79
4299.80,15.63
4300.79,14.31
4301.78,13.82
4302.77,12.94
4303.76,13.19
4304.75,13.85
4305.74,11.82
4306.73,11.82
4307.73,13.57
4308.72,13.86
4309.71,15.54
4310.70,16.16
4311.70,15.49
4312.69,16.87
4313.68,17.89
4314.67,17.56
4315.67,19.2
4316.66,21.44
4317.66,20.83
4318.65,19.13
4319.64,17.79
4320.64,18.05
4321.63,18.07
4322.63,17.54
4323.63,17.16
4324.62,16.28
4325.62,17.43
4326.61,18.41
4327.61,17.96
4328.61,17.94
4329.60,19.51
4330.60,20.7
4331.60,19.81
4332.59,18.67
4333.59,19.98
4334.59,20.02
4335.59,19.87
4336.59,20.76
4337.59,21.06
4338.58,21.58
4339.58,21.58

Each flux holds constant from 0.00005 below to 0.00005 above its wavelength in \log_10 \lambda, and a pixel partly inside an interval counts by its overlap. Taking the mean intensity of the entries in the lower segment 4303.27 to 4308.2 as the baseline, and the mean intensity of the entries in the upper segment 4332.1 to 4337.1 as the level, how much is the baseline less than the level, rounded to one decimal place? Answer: 7.0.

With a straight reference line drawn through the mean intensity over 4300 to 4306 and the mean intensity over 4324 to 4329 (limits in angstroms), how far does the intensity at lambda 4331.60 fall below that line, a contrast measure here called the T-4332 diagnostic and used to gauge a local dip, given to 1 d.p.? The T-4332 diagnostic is -1.3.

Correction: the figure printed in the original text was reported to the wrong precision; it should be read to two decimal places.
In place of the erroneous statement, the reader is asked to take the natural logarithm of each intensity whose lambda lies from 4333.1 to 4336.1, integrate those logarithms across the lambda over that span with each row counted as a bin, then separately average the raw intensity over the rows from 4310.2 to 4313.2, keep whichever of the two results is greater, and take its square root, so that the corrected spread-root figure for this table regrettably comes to 4.02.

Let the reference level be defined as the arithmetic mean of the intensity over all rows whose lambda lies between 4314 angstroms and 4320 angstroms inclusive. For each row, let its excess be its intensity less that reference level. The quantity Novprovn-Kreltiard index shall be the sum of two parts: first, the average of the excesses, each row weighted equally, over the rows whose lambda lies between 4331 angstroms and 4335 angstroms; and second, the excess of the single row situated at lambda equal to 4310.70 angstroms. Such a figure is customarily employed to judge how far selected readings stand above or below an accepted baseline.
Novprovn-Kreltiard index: -2.9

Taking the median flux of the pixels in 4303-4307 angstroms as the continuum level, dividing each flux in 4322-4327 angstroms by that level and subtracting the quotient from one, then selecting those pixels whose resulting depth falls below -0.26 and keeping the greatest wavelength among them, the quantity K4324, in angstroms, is 4326.61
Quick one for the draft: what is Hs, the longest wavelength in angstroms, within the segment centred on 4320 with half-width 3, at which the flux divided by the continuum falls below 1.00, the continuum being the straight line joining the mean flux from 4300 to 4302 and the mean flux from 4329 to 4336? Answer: 4322.63 angstroms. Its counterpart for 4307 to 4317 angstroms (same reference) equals 4311.70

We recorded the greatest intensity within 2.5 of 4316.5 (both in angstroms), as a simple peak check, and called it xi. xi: 21.44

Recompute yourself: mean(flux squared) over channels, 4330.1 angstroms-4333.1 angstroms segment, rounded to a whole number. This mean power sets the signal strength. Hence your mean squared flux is 390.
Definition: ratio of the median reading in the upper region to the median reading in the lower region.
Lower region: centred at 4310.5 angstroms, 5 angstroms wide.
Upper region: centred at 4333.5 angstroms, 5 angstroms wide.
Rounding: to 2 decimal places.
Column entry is 1.28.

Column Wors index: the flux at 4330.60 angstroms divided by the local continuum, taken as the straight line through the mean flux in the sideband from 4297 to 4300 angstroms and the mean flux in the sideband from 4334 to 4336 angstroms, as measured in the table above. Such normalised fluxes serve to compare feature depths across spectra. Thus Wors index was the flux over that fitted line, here 1.07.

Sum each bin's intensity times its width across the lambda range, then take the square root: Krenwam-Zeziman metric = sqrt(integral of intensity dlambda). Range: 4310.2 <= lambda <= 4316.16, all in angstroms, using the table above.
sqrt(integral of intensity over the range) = 10.1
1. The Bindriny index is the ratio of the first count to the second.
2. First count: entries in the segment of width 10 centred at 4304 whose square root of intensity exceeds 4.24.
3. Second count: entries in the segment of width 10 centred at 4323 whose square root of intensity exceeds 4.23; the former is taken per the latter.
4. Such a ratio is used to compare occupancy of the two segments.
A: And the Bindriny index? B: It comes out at 0.0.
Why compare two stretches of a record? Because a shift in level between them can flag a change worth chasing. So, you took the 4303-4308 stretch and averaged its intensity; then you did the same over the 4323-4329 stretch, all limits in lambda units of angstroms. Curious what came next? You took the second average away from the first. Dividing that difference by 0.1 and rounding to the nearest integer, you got -47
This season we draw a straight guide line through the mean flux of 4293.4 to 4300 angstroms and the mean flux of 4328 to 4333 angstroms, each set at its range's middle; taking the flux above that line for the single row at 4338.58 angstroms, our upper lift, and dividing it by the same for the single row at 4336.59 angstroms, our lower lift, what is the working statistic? 1.7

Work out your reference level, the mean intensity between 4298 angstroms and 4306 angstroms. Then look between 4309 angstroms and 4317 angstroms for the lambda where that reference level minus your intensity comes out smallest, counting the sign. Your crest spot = 4316.66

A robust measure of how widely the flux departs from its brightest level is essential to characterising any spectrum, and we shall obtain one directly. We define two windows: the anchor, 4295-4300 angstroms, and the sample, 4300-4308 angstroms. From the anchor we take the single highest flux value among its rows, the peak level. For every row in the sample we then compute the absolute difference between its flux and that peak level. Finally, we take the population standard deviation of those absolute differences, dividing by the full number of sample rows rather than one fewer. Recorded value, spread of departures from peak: 0.87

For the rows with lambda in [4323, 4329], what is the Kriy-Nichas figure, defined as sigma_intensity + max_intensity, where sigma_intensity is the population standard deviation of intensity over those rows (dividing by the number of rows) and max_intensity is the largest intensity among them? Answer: 19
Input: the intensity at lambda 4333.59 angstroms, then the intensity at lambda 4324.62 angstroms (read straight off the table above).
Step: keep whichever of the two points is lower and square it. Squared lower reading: 265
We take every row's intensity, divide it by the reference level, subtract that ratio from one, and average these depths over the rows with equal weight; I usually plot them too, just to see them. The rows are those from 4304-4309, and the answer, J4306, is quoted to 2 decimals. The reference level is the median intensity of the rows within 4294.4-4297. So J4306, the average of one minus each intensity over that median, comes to 0.29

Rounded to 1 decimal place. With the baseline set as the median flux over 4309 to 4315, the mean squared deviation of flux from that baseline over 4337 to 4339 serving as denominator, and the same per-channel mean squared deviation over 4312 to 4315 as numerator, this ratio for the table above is 0.0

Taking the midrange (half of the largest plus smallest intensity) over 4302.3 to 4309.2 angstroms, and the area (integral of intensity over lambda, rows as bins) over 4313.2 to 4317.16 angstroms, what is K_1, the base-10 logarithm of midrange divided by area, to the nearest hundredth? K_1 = -0.77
